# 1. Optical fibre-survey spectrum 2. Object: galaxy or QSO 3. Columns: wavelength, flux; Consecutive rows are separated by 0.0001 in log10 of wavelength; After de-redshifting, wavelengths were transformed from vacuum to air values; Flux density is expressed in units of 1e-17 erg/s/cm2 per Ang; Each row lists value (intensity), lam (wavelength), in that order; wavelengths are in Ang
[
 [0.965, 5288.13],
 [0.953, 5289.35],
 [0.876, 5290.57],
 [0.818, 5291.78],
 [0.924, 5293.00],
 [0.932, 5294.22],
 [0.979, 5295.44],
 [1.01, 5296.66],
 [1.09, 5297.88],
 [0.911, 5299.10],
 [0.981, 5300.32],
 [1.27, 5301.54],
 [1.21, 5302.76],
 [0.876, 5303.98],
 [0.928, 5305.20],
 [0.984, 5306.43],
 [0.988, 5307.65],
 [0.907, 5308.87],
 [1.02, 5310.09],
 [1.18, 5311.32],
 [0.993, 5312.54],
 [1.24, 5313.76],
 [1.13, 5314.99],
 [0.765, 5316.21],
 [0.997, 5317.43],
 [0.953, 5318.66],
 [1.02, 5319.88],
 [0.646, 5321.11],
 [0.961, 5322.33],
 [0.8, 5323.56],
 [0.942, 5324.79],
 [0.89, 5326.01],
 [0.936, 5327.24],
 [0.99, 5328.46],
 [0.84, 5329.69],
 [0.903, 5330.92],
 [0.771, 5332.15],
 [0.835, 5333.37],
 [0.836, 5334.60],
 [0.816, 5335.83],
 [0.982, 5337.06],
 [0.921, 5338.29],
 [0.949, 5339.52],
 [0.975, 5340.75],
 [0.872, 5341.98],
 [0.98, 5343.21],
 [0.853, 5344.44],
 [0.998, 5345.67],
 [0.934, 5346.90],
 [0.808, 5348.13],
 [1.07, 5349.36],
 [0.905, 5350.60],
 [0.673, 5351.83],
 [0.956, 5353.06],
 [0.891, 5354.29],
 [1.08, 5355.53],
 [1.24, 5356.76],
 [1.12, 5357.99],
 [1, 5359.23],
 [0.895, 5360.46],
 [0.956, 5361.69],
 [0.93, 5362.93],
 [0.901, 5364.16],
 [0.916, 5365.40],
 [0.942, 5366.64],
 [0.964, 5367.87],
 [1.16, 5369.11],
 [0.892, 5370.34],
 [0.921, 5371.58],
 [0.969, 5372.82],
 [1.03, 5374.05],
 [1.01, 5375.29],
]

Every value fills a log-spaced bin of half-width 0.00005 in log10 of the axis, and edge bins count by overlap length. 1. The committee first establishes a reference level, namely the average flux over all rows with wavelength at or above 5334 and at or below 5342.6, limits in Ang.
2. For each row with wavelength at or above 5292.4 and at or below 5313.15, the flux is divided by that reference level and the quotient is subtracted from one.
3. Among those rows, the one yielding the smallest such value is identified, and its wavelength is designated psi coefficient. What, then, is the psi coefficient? 5301.54 Ang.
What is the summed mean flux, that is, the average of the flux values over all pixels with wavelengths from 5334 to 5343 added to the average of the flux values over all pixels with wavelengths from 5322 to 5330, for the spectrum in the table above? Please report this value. 1.82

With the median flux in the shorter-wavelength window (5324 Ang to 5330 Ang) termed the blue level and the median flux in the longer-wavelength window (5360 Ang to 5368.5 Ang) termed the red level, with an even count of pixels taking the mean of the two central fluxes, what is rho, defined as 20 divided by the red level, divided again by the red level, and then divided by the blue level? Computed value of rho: 24.7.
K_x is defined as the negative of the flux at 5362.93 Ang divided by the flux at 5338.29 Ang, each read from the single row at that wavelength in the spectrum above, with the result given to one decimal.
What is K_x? -1.0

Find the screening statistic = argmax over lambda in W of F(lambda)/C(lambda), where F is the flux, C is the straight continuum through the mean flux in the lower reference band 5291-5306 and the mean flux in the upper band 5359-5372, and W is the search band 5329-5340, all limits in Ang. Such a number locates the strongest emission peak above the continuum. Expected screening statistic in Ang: 5337.06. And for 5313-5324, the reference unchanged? 5313.76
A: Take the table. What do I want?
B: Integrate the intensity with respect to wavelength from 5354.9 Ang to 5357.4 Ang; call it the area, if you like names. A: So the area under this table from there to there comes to 2.9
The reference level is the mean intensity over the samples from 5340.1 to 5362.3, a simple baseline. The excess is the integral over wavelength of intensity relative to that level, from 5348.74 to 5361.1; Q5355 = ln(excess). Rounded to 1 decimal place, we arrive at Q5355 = -1.1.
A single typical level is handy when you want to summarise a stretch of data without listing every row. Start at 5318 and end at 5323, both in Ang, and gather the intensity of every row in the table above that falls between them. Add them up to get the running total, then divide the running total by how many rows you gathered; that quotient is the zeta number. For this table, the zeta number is 0.89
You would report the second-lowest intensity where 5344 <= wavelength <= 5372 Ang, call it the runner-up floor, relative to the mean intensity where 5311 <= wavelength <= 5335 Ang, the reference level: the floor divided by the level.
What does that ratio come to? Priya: 0.87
